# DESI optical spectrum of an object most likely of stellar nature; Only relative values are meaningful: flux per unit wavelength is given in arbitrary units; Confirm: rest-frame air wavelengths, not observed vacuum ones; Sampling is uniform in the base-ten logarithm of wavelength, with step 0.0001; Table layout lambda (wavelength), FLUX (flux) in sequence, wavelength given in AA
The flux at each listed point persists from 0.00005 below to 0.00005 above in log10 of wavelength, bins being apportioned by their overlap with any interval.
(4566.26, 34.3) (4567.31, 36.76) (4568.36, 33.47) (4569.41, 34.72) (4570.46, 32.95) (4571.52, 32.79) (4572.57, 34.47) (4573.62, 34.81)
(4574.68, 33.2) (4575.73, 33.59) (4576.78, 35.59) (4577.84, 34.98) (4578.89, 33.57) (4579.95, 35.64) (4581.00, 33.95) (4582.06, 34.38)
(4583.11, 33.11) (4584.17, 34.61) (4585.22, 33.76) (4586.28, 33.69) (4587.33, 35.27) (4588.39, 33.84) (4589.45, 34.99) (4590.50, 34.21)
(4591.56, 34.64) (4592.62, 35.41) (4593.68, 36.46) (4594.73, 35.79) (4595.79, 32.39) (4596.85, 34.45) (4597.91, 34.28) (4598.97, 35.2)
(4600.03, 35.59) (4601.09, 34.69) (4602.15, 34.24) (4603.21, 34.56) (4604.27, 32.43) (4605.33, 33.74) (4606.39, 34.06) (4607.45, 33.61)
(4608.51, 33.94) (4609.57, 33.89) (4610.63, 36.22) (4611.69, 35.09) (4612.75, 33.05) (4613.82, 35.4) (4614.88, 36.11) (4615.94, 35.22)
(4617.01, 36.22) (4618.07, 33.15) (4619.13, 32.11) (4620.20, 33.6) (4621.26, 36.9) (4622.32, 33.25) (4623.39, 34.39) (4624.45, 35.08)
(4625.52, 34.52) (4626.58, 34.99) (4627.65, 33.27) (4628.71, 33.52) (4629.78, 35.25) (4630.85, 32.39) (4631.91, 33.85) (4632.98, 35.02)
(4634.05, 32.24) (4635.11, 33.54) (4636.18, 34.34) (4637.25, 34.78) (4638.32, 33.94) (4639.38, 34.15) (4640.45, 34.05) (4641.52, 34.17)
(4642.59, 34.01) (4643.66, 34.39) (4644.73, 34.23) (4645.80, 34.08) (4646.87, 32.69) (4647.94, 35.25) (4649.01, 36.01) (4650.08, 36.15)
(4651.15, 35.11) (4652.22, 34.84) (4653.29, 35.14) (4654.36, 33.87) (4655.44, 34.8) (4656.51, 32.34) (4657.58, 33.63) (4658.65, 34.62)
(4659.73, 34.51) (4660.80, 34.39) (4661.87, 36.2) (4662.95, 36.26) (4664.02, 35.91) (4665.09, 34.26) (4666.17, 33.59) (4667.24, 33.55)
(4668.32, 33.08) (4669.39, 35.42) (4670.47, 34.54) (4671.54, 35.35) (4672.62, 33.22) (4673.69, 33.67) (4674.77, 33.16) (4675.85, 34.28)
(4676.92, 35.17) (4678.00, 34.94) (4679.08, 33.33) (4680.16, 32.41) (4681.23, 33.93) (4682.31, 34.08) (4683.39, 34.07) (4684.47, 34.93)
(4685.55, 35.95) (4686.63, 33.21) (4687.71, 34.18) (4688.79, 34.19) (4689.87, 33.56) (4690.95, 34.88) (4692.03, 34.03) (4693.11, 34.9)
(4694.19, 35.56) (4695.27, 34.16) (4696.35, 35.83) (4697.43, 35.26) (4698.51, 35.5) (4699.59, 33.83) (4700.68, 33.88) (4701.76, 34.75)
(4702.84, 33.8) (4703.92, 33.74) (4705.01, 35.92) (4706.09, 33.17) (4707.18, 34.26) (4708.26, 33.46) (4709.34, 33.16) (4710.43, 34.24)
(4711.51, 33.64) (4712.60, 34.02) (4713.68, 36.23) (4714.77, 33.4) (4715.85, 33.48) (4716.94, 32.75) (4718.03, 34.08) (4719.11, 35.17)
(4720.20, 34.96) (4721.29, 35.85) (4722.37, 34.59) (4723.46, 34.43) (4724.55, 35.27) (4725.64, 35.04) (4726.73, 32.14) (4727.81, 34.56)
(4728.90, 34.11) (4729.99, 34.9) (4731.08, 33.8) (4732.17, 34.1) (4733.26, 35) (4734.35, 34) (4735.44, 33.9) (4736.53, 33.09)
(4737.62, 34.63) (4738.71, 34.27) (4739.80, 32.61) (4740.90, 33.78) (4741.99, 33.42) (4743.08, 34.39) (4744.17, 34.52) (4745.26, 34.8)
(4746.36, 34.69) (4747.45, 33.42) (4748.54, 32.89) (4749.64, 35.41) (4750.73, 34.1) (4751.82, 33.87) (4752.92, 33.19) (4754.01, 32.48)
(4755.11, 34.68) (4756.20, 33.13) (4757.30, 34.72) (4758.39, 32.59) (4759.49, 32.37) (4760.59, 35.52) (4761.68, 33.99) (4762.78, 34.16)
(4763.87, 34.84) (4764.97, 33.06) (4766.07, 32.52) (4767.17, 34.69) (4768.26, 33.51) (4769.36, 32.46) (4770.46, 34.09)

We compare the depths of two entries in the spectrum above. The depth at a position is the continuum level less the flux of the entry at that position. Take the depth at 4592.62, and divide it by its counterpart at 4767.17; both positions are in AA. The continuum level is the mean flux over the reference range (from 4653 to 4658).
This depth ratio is 2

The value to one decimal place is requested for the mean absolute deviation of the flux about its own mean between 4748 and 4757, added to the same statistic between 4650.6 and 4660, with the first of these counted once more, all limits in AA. 2.3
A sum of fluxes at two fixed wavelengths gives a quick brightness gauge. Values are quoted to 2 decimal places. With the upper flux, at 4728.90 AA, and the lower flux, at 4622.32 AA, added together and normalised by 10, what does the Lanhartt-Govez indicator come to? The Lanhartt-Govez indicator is 6.74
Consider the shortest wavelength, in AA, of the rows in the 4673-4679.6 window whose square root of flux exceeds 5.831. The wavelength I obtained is 4675.85 AA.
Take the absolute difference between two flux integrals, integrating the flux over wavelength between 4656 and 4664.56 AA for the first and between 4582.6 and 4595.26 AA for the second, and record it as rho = 141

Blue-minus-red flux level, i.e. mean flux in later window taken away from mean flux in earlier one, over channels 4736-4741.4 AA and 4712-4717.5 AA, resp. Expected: 0.3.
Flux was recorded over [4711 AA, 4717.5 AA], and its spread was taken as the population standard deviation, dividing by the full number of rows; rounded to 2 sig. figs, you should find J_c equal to 1.1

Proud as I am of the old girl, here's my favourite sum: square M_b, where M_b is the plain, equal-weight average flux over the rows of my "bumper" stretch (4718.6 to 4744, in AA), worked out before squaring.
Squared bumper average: 1174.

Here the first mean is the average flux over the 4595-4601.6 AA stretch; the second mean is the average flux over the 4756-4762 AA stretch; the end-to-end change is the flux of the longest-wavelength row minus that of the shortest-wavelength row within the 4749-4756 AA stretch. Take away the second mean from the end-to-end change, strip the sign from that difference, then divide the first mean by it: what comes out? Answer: 1.00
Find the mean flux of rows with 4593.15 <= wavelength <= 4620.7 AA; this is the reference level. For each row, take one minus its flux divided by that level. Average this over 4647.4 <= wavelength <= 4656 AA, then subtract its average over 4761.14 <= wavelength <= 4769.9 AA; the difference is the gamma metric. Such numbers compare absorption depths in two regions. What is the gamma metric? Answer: -0.043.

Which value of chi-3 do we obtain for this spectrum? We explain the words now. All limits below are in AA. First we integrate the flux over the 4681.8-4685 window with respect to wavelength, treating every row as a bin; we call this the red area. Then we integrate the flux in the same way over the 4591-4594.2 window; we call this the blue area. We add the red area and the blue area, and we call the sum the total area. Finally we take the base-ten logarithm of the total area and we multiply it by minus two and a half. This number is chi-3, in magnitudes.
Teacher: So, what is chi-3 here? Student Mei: -5.87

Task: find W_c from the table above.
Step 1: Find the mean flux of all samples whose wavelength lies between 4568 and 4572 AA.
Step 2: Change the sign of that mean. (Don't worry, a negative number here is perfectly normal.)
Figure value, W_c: -33.5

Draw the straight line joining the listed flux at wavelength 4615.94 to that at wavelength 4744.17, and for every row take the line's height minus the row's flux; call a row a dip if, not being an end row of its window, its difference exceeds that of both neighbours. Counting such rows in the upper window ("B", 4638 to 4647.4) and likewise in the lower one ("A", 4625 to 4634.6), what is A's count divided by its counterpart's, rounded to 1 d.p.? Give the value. 1.0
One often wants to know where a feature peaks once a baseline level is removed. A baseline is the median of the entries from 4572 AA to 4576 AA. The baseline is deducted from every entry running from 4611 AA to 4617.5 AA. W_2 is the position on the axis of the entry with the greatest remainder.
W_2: 4617.01 AA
